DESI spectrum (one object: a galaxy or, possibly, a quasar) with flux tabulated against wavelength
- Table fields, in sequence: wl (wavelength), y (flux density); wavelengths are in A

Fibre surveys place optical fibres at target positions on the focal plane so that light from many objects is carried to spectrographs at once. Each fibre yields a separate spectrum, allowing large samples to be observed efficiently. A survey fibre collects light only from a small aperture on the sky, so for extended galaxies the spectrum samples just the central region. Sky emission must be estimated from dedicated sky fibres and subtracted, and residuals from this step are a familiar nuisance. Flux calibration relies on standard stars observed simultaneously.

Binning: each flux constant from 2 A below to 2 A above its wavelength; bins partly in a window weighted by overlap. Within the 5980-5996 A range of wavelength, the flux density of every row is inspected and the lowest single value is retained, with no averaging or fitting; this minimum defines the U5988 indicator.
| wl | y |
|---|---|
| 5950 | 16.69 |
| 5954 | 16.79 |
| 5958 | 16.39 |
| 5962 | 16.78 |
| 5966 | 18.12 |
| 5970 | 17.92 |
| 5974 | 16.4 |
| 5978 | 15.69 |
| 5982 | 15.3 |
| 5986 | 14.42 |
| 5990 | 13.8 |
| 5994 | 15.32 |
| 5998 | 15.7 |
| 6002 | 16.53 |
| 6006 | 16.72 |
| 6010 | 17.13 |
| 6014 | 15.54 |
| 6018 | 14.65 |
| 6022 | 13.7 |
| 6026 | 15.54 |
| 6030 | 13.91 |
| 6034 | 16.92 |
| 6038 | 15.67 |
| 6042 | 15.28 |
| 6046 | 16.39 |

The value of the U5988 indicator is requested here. 13.8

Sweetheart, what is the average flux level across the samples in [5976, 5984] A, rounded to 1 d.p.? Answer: 15.5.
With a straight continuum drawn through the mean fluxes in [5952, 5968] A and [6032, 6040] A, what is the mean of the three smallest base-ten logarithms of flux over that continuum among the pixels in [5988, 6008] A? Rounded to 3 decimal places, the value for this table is -0.049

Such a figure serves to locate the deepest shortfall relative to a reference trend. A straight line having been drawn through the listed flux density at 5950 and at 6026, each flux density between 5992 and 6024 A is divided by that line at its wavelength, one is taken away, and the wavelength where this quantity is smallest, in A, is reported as 6022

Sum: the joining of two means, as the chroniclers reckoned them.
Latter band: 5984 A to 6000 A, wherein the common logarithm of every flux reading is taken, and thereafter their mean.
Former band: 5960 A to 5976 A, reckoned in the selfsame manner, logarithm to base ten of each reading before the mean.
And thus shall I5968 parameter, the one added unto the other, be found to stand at 2.41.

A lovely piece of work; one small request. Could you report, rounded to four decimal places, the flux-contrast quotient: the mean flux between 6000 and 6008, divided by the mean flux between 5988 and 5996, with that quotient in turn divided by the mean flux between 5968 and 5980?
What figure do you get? 0.0685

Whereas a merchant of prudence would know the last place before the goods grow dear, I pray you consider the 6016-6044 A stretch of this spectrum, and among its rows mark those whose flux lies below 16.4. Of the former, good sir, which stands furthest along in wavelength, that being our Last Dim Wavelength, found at 6042 A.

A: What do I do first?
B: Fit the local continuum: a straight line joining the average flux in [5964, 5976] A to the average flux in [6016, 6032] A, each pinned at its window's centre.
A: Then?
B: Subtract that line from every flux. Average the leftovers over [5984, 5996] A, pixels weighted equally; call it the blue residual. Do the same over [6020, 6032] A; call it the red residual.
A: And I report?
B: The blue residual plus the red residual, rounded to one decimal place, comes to -1.8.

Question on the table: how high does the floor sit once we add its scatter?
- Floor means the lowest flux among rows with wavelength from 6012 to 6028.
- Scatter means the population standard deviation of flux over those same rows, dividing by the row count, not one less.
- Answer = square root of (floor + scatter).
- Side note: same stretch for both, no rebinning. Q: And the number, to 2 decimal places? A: 3.80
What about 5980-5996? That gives 3.80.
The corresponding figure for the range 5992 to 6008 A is 3.99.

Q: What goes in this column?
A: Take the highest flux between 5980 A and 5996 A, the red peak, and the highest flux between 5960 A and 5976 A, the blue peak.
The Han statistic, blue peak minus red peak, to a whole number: 3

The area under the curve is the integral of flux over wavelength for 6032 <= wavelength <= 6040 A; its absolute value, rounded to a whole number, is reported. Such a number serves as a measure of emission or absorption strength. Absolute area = 130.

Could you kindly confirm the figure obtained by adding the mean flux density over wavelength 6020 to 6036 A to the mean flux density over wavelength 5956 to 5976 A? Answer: 32.1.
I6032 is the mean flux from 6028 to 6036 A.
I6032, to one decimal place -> 15.4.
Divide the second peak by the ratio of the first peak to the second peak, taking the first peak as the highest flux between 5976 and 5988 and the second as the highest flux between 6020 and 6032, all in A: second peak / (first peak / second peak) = 15.4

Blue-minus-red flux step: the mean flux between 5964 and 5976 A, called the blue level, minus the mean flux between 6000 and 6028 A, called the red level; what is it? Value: 1.8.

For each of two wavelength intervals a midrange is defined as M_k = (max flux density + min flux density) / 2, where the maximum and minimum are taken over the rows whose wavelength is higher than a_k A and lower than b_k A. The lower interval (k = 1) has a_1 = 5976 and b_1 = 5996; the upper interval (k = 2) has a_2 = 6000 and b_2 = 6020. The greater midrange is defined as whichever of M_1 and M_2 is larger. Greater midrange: 15.9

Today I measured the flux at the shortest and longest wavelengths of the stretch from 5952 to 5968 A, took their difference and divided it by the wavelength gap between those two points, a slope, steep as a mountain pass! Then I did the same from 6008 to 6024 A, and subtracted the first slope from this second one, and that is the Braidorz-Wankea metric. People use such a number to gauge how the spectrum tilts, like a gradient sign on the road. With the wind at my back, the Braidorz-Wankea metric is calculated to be -0.40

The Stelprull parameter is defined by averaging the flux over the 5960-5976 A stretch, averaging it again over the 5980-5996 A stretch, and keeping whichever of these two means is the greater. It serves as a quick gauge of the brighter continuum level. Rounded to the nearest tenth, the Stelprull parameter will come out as 17.3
